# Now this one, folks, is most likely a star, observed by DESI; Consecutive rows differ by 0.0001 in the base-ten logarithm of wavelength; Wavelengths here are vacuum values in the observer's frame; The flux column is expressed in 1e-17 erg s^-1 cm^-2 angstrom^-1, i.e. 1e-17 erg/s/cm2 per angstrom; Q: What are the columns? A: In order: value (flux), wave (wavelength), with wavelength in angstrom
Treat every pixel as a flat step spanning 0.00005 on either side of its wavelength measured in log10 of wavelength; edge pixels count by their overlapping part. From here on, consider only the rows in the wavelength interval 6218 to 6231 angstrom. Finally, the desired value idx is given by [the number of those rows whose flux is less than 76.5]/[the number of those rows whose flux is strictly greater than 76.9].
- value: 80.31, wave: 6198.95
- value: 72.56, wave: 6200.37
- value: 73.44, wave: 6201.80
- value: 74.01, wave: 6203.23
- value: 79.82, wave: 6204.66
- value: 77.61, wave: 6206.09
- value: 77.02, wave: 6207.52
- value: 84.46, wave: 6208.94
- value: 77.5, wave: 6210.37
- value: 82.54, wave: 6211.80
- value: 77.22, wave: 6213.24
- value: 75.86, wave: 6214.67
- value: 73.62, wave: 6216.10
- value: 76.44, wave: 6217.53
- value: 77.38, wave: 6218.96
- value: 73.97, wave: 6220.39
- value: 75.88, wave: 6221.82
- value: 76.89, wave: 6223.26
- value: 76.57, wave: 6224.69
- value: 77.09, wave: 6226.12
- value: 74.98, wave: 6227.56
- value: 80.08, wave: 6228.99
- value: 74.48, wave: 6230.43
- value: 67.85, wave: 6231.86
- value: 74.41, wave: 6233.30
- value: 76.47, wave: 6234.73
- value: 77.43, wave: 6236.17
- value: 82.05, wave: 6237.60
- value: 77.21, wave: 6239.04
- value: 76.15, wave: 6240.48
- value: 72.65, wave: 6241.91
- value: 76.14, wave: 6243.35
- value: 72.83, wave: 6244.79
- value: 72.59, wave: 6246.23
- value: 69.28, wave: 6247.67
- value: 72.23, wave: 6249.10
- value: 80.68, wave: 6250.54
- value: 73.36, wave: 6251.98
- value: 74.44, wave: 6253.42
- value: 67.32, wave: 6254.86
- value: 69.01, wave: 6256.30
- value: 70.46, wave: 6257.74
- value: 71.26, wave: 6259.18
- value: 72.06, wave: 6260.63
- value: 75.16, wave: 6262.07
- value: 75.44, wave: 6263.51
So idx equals 1.3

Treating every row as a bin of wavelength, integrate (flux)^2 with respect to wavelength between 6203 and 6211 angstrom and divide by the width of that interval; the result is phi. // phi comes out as 6205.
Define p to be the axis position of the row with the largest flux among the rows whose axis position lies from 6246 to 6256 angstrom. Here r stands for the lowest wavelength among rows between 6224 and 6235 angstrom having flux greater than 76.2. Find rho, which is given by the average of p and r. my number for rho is 6237.6 angstrom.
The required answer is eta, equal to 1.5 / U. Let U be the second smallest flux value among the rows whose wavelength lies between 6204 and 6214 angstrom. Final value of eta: 0.0194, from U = 77.22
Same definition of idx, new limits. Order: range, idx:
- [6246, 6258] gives 8.0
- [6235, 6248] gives 2.0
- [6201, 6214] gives 0.3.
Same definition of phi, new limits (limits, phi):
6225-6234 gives 5620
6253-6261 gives 4980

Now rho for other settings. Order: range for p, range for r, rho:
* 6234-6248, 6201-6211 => 6221.1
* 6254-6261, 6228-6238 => 6244.8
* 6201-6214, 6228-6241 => 6219.0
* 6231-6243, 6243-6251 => 6244.1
